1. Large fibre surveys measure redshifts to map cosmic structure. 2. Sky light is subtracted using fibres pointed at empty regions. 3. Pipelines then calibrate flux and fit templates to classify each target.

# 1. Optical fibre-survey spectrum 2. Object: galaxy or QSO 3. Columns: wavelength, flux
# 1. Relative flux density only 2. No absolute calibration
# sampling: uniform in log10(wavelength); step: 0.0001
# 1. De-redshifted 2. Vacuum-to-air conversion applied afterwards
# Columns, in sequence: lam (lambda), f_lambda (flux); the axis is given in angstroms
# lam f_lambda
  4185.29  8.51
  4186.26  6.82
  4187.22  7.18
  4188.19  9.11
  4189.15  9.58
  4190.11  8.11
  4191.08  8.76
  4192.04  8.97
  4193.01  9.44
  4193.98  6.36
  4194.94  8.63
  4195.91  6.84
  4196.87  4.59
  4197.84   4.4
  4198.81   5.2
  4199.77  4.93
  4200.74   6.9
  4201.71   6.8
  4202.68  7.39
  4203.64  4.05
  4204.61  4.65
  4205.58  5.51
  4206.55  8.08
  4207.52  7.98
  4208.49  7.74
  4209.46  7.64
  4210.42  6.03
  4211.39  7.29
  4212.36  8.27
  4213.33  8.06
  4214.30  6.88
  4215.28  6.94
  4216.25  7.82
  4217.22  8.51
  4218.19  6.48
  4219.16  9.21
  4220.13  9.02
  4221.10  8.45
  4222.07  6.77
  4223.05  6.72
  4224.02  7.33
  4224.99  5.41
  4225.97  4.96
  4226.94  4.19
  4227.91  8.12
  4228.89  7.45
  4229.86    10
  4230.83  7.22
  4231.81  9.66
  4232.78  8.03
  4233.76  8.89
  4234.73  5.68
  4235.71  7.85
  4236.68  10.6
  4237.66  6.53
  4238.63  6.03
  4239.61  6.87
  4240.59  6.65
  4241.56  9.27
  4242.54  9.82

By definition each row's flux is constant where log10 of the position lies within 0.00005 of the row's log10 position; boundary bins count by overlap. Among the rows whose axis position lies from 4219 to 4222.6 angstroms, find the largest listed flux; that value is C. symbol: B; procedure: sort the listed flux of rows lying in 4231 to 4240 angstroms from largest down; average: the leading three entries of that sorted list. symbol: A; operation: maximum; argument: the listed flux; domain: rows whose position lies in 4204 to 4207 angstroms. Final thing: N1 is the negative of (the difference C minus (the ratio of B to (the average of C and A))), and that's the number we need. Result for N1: -8.09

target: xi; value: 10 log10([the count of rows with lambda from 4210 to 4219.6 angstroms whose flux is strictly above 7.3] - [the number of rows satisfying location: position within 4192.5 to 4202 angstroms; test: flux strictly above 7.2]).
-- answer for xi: 5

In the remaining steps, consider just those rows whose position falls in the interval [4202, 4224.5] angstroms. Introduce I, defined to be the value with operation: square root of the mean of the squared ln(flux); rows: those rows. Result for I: 1.97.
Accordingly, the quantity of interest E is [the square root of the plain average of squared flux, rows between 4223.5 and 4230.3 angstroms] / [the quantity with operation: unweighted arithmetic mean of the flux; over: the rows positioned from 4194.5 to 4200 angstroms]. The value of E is 1.22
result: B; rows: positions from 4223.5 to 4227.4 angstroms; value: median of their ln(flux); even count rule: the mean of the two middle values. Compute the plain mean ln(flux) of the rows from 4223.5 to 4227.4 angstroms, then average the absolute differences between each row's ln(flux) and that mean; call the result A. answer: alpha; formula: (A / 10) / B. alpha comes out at 0.010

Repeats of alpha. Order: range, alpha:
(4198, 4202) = 0.008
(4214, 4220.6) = 0.006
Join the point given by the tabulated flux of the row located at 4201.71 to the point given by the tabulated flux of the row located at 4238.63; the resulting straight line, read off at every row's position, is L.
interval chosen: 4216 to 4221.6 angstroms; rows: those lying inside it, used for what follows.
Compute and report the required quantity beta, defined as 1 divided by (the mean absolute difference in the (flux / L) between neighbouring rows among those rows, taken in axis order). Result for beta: 5.2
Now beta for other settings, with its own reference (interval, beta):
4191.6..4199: 4.5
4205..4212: 6.9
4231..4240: 3.0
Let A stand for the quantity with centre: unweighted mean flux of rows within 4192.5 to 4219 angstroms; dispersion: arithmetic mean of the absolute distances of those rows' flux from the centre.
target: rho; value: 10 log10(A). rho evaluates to 0.7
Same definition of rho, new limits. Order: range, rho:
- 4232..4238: 0.9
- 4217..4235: 1.2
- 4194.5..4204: 1.3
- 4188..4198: 2.0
